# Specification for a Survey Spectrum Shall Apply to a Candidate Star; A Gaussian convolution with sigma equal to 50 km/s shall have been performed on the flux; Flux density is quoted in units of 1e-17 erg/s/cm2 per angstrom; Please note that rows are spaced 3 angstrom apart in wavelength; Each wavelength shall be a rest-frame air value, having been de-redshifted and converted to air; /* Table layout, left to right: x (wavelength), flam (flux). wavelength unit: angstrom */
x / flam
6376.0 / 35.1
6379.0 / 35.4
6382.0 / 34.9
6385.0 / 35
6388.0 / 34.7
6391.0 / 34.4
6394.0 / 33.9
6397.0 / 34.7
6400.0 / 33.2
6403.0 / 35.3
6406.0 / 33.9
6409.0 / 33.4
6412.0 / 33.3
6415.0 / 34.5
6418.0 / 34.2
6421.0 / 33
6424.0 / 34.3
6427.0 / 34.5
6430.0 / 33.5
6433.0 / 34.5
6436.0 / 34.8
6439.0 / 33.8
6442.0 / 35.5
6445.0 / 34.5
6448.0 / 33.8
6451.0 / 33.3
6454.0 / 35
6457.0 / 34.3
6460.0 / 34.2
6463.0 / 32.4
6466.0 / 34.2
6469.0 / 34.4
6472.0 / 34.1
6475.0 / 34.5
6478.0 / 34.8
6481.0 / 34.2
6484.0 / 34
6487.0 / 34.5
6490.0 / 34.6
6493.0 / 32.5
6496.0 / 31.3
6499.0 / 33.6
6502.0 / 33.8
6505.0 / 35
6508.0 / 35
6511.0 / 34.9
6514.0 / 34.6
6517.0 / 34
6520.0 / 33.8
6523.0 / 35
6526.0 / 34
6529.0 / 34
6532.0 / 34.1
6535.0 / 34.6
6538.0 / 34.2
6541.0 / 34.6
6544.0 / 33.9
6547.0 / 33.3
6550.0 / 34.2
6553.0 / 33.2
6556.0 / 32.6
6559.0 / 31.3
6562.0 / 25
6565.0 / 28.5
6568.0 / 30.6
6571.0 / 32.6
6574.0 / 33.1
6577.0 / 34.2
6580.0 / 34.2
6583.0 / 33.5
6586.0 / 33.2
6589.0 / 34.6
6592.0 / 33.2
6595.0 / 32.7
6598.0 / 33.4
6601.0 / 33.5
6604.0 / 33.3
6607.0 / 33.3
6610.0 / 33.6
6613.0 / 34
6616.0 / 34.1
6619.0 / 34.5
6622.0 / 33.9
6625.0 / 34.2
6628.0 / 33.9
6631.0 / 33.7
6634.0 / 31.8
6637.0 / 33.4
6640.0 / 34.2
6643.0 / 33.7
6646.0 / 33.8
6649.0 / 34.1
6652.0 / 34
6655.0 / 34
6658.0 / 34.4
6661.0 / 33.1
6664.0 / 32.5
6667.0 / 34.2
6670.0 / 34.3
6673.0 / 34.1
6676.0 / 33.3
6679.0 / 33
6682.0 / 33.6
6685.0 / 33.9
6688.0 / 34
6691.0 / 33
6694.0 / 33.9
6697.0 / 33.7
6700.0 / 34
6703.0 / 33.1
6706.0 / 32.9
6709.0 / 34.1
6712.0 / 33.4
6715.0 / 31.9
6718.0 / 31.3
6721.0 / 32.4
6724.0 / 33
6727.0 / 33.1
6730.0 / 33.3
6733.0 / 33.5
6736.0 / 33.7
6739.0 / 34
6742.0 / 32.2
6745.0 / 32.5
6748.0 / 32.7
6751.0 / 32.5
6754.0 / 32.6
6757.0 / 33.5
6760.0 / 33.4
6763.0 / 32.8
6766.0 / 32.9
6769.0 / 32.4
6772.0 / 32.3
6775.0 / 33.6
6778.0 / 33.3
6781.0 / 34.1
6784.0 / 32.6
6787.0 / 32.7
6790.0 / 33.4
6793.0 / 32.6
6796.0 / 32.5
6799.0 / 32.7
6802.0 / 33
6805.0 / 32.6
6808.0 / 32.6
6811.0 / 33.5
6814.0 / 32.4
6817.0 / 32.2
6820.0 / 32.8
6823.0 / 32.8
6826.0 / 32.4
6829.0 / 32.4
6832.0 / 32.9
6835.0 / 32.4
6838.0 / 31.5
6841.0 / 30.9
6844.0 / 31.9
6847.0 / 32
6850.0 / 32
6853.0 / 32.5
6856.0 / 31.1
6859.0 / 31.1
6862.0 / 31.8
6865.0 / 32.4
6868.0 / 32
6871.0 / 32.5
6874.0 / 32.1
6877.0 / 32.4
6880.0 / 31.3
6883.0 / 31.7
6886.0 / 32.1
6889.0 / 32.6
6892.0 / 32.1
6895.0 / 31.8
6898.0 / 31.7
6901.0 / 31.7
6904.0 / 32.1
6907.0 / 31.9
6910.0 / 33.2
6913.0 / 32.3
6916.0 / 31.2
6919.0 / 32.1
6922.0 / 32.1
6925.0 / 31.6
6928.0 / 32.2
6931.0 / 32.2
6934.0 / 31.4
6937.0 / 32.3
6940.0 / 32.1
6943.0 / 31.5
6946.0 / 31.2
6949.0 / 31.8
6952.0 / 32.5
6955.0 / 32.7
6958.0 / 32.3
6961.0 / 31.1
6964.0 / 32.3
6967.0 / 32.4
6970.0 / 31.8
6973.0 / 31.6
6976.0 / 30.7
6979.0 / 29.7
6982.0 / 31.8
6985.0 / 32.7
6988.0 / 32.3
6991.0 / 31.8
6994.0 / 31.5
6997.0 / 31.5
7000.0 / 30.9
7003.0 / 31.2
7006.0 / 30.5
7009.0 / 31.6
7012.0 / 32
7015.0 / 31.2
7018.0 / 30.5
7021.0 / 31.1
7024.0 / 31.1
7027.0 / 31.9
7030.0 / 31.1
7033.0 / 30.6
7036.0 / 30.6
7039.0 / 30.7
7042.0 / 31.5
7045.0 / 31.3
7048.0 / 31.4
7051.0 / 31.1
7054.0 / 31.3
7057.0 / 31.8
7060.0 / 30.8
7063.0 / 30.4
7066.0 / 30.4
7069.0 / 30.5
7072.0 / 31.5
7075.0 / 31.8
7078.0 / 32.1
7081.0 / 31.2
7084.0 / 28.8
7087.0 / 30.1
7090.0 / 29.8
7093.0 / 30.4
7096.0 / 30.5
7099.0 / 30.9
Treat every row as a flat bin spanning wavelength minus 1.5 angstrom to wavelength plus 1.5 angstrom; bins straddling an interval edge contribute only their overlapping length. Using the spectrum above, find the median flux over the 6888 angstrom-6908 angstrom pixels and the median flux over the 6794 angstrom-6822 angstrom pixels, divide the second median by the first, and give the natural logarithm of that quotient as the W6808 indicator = 0.022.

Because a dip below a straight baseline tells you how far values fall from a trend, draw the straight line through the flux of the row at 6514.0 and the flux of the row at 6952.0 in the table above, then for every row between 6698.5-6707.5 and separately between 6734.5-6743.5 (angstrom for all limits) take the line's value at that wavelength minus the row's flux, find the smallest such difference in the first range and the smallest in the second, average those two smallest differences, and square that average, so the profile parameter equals 0.15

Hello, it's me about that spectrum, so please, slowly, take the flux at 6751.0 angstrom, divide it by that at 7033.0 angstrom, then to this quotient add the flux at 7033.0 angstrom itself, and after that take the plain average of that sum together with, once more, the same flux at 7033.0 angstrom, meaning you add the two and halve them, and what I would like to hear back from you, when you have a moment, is 31.1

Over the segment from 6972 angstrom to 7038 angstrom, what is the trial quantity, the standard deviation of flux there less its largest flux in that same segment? -32.0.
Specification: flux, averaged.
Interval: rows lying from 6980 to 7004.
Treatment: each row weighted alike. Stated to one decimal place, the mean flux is 31.7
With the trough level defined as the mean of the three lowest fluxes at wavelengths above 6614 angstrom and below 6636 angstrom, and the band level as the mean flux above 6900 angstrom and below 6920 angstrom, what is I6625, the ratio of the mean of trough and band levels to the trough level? 0.98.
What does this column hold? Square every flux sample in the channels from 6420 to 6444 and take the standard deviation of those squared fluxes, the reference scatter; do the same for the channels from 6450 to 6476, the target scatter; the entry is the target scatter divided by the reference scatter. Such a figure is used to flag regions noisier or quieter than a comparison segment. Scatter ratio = 1.0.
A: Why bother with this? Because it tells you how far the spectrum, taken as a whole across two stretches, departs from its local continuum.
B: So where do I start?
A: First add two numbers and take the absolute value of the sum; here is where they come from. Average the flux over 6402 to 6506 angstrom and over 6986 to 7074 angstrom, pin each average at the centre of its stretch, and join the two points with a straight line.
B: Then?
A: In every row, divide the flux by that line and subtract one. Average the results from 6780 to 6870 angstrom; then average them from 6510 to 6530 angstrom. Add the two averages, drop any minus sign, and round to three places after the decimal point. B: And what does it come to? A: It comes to 0.024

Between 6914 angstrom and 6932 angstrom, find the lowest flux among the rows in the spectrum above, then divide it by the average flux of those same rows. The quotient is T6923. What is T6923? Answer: 0.978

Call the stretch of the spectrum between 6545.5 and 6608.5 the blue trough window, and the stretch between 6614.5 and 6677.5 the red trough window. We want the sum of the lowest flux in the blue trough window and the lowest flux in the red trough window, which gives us 56.8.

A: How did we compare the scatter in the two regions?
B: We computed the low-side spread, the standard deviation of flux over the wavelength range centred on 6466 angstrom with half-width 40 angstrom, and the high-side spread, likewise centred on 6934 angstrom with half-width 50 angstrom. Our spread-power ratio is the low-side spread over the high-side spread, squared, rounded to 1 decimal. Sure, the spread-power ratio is 1.9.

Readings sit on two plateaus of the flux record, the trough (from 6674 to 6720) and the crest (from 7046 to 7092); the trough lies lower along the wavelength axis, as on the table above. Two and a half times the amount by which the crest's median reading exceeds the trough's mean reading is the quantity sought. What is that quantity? -5.4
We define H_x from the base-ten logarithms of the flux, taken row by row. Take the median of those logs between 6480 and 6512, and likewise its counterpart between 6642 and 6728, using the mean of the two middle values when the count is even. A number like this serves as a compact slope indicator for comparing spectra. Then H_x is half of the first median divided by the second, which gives 0.502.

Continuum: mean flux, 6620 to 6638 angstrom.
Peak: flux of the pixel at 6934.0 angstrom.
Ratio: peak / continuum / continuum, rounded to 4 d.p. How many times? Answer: 0.0280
